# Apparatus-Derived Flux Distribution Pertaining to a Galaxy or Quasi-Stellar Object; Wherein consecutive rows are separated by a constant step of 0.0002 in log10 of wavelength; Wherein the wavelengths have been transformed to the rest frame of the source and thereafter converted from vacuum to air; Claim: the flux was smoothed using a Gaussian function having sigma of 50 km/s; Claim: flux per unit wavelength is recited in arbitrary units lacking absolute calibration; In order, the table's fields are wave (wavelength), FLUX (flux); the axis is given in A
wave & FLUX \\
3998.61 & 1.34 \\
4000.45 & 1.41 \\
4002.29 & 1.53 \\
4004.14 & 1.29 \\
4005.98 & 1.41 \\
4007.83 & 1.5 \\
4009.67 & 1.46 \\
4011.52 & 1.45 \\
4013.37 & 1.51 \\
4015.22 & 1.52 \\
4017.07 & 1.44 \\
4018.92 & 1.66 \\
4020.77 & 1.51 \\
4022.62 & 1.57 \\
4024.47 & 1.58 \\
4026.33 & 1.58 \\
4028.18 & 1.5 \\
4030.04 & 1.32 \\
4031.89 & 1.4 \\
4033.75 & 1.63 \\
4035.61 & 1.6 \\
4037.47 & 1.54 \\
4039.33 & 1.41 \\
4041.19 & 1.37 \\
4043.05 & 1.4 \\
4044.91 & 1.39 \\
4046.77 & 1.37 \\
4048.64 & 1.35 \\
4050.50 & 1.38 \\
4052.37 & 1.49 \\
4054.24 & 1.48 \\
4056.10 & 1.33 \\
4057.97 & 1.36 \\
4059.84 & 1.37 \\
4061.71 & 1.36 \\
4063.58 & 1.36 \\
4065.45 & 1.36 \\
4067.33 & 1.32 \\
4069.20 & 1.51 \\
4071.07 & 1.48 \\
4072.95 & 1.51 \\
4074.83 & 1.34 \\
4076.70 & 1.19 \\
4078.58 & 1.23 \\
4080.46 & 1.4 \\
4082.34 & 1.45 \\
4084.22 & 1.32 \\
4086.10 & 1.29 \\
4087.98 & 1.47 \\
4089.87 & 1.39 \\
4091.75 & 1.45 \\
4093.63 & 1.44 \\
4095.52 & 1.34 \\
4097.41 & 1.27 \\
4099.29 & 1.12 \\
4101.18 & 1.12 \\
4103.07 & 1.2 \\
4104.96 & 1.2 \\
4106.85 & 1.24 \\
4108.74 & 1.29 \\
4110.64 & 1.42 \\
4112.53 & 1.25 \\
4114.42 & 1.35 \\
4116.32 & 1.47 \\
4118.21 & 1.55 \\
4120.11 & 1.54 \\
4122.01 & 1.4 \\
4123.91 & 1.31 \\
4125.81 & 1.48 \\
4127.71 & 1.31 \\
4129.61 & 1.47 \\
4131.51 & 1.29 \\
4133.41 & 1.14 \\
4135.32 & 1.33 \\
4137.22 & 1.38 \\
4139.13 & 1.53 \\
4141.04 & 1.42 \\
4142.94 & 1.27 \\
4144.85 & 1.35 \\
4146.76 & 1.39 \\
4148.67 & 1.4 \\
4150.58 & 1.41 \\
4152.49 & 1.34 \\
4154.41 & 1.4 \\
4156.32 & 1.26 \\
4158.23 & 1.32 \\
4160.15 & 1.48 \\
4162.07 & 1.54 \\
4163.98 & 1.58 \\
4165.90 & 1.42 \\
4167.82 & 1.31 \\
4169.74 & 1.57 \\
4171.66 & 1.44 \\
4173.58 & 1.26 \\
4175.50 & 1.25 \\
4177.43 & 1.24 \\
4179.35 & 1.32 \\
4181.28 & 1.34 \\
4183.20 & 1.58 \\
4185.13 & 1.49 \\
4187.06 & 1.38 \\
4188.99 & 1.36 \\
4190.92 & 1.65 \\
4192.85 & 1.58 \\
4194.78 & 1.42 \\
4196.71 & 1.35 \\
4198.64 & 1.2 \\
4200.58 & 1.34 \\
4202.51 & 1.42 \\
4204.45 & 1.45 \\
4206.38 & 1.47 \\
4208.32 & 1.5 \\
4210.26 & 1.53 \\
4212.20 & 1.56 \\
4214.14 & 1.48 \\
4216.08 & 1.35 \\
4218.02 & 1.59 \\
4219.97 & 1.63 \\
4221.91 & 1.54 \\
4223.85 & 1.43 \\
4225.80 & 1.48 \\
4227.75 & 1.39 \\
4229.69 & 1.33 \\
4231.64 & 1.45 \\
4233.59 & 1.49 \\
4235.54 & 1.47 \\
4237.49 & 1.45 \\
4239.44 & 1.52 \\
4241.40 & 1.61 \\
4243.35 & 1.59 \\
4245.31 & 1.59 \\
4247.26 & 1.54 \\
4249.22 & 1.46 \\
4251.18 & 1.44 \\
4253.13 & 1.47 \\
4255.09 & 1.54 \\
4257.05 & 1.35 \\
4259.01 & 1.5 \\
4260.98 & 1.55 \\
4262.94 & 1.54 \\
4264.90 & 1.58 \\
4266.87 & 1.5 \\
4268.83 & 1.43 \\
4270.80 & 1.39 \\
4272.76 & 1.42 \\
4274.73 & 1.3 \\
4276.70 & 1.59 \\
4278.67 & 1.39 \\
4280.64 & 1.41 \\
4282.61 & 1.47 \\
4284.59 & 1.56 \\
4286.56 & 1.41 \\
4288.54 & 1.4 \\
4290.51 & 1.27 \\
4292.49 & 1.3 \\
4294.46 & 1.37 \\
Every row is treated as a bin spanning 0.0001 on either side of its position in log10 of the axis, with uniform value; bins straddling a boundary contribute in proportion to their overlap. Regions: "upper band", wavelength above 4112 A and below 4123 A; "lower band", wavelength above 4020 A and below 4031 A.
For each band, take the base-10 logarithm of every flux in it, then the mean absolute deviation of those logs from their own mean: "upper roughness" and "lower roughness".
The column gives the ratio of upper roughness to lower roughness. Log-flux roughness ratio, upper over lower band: 1.4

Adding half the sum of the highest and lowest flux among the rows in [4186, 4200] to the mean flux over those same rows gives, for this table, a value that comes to 2.84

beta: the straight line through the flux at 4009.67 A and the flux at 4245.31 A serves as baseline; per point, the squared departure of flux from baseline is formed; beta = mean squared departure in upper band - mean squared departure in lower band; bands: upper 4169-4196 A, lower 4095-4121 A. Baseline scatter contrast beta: -0.024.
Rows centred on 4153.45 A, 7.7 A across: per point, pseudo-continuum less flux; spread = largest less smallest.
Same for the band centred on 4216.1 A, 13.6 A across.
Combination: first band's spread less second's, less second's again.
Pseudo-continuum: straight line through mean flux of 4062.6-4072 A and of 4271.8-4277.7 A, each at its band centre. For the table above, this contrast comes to -0.41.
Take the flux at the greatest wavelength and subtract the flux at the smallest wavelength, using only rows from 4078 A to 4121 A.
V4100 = 0.31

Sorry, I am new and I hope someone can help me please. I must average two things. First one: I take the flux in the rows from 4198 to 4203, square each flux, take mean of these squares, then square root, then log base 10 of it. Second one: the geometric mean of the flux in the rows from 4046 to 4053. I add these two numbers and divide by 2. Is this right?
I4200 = 0.759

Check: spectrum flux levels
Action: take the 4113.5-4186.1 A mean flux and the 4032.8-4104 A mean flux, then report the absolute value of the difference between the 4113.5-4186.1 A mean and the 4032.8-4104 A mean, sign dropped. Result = 0.014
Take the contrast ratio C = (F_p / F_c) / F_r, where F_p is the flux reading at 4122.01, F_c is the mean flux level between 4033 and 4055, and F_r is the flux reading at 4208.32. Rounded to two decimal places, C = 0.64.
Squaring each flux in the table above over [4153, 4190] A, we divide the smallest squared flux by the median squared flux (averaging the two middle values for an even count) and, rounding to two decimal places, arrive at 0.81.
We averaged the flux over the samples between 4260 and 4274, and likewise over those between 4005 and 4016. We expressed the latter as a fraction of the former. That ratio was 0.99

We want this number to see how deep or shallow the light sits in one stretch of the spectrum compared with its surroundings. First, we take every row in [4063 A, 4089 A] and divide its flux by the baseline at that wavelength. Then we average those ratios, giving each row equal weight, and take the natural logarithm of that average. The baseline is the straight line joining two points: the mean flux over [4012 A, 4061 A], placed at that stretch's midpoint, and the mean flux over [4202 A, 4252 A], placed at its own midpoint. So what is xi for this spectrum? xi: -0.067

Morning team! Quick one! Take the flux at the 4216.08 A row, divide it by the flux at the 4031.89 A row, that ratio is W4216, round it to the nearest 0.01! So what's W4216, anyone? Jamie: 0.96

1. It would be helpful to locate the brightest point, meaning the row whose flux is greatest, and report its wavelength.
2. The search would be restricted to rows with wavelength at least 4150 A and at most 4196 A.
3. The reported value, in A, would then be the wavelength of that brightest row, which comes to 4190.92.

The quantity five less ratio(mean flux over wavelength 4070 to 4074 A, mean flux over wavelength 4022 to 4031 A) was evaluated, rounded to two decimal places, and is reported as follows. 4.01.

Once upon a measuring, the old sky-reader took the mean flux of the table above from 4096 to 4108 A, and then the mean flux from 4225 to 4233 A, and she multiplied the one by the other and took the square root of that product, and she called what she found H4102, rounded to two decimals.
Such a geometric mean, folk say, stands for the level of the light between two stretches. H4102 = 1.30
